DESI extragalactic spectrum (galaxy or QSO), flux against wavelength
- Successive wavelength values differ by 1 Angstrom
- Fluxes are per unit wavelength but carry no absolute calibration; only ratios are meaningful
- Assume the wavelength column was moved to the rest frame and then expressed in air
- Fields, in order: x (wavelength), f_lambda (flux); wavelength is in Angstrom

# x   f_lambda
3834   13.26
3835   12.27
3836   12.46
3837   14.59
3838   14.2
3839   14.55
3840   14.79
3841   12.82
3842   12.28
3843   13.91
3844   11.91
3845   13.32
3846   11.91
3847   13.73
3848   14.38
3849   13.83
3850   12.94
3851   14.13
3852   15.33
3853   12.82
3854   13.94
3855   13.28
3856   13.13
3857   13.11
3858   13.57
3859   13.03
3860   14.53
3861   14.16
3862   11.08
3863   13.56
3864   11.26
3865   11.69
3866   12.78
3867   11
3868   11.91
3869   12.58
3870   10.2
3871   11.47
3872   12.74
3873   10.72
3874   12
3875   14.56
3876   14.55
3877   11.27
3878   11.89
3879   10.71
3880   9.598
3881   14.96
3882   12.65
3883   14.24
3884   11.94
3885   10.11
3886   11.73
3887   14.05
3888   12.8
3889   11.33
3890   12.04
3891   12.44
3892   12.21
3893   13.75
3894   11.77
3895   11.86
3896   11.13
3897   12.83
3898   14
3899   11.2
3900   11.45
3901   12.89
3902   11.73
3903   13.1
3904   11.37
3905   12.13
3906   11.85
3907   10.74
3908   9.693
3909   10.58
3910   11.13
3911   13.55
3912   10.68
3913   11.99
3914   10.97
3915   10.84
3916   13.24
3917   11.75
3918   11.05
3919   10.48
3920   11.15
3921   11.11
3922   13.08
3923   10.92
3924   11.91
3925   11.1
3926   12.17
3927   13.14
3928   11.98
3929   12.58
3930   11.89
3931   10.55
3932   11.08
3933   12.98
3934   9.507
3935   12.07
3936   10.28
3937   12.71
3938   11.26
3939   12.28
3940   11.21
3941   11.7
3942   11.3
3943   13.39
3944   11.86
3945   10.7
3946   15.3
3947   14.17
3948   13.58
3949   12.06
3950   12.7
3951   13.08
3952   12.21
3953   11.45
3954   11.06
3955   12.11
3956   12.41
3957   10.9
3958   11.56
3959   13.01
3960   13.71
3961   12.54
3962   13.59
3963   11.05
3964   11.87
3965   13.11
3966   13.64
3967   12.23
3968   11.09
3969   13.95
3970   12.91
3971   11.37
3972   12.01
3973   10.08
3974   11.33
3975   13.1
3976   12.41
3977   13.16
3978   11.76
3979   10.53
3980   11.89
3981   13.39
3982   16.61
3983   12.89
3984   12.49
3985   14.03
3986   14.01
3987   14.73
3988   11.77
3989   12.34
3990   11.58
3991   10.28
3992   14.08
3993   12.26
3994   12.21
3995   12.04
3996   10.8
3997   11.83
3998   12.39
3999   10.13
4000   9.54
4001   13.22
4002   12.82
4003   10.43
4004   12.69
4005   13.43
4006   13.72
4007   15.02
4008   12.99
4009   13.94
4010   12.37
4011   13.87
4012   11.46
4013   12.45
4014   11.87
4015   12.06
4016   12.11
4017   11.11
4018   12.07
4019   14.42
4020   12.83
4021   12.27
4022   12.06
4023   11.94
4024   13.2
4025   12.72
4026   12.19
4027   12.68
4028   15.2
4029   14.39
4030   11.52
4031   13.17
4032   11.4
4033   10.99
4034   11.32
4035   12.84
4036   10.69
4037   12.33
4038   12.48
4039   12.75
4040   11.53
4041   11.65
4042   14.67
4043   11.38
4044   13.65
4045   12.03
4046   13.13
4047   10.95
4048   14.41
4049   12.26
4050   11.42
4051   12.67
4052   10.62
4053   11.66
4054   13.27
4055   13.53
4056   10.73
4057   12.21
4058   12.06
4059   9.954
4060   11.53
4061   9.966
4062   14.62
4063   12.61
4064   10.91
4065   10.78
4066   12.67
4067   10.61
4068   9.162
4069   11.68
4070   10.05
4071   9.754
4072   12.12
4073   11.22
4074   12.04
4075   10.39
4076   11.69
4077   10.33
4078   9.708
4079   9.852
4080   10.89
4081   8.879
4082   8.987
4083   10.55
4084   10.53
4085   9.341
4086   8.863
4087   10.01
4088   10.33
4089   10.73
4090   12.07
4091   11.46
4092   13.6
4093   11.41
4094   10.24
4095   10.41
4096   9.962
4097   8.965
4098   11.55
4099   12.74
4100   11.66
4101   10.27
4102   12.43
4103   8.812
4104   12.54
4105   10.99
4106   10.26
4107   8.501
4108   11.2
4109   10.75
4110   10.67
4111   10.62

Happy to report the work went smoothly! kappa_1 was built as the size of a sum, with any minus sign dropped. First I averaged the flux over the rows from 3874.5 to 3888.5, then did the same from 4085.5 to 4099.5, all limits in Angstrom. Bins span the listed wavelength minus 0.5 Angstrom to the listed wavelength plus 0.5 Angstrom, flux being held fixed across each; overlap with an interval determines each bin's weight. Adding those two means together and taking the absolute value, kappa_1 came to 23.4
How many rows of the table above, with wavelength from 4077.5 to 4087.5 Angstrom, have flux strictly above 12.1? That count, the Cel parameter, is 0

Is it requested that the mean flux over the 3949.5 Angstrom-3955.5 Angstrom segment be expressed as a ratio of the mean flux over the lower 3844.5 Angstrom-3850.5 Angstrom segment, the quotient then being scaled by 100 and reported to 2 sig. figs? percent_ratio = 91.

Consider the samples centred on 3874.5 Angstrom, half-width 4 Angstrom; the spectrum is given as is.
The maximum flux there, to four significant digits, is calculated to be 14.56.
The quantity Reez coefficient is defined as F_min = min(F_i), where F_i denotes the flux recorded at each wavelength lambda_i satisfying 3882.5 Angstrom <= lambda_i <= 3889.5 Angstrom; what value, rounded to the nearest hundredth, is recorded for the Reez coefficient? 10.11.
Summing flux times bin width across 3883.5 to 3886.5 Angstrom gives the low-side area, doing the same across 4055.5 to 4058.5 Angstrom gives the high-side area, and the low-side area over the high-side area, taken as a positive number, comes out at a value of 0.97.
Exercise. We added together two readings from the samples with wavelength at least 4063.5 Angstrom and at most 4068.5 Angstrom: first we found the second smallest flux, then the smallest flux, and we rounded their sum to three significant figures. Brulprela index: 19.8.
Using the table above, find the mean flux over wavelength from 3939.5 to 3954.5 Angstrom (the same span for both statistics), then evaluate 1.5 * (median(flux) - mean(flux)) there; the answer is -0.49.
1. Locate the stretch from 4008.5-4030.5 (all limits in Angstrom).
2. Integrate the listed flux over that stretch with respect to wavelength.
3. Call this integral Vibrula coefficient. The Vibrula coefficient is 279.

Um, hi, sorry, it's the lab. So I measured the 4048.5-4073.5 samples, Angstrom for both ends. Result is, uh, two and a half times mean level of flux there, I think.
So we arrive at 28.8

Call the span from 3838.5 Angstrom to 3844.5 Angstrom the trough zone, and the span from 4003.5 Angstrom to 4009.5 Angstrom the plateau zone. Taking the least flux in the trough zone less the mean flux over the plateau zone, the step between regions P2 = -1.7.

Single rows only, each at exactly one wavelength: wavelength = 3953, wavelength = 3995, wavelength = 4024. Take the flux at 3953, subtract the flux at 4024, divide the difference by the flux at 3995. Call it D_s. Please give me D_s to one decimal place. -0.1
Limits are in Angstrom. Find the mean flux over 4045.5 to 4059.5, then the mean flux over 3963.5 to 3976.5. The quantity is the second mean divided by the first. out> 1.01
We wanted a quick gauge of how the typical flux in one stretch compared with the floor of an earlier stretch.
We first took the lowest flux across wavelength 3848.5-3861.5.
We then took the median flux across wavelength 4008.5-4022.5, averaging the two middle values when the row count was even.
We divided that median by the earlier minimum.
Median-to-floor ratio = 0.95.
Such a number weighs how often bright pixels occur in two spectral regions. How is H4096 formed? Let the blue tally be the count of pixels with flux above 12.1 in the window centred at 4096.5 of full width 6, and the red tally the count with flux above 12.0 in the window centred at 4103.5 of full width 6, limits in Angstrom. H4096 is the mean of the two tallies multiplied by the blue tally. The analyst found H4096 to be 1.5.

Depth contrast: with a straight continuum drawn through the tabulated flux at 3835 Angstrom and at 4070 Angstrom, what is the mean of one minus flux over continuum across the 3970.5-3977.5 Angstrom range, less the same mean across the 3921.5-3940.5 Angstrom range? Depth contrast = -0.06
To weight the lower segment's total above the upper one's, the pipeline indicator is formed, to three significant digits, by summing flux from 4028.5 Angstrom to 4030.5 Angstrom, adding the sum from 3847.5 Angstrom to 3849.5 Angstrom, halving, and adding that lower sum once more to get 55.3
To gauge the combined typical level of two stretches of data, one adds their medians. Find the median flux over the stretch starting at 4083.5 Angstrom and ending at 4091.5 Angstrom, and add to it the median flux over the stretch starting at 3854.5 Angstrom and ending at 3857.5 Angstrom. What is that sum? 23.6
